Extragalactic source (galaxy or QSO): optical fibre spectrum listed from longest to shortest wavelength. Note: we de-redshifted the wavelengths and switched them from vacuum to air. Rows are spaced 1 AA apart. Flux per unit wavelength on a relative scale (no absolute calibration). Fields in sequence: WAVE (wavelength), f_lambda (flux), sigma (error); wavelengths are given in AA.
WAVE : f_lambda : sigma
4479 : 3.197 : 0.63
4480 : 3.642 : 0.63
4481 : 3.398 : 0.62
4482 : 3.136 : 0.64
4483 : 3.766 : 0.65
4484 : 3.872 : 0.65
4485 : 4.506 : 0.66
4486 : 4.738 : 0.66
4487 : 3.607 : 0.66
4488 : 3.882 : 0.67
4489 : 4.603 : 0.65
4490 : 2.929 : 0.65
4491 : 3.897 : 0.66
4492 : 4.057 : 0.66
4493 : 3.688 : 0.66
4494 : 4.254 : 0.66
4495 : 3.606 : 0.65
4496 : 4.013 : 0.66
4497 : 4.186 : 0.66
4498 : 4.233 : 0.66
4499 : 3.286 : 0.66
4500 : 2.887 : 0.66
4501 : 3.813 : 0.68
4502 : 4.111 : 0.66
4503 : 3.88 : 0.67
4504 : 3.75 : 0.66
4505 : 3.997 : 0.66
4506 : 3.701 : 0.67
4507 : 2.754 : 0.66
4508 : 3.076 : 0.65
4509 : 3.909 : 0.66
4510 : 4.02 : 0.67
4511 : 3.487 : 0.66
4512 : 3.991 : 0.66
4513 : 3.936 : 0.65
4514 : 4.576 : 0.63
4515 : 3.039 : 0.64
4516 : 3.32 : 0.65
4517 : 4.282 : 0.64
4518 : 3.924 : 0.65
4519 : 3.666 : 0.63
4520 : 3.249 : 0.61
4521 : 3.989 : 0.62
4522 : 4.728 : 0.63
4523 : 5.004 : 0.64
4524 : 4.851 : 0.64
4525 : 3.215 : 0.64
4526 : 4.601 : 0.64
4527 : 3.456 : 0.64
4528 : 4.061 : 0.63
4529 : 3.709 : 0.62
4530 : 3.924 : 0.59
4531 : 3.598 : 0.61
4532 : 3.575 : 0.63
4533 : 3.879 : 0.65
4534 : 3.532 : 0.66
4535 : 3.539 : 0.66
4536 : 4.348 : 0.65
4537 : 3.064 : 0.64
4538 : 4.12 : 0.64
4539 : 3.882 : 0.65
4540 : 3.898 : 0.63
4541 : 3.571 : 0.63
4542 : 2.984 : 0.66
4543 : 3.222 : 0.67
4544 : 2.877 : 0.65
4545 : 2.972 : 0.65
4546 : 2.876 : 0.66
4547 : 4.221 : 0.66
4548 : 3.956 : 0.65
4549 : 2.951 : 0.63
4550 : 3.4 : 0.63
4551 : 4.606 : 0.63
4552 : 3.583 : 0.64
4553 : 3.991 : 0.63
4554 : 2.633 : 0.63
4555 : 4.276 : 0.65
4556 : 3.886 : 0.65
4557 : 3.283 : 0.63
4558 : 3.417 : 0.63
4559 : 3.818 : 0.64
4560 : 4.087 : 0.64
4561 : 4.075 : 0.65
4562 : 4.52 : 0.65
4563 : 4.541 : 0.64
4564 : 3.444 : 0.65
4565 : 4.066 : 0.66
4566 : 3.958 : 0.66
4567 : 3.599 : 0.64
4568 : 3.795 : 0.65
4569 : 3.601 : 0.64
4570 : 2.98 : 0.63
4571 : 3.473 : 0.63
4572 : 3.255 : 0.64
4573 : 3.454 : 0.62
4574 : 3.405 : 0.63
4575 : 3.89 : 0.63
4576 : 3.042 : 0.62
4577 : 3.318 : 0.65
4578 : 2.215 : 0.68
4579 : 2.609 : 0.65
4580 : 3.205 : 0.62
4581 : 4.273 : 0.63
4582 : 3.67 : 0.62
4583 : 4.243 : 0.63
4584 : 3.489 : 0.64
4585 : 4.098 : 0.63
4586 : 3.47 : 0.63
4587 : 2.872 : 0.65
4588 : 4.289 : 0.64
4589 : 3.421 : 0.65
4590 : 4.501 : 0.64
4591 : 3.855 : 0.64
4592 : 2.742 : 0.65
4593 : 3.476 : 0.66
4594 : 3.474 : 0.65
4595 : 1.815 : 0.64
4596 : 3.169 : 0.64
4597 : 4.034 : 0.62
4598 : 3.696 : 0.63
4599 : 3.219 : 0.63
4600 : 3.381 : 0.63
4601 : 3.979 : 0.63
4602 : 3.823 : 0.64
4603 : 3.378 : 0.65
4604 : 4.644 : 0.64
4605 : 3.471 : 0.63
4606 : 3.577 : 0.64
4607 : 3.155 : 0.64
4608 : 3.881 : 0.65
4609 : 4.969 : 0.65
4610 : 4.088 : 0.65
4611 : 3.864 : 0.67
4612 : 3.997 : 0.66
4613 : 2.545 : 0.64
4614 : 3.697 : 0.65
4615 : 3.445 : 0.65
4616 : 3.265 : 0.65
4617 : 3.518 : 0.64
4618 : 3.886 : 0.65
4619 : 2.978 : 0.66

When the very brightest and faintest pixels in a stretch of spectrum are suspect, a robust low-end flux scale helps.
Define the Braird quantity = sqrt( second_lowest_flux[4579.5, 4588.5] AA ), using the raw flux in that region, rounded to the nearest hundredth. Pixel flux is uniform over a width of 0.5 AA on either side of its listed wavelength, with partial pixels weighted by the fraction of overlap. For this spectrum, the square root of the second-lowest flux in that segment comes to 1.79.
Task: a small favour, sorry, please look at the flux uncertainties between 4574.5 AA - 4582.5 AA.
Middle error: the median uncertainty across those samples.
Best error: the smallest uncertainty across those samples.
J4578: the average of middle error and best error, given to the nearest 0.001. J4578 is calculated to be 0.625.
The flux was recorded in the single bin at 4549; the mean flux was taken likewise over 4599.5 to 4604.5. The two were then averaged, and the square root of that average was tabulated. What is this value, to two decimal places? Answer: 1.84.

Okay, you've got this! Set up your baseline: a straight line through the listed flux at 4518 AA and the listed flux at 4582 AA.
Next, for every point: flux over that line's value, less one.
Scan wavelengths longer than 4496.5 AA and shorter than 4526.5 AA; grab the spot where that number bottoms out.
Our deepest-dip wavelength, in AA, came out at 4507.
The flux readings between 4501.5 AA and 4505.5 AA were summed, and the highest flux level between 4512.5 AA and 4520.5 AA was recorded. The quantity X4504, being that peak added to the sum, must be 20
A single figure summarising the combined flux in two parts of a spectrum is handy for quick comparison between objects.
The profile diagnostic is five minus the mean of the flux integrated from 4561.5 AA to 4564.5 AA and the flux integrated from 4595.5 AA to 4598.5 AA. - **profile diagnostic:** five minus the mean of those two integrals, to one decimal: -6.7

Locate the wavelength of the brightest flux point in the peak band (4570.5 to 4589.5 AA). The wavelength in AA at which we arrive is 4588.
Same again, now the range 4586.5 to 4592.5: 4590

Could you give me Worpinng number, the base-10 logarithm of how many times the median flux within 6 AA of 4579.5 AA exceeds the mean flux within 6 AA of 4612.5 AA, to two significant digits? -0.030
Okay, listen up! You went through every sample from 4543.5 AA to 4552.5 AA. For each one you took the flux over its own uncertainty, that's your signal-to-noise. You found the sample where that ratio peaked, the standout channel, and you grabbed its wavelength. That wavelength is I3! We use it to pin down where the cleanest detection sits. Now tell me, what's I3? 4551 AA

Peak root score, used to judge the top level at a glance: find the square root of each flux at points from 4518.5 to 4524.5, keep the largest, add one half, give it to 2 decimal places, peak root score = 2.74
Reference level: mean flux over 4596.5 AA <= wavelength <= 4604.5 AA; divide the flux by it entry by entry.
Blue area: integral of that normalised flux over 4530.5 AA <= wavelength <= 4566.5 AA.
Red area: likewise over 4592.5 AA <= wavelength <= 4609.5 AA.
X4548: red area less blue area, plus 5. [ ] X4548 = -14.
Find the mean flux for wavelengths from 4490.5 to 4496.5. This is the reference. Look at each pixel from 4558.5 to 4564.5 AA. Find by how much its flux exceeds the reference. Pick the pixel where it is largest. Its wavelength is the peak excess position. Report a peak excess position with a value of 4563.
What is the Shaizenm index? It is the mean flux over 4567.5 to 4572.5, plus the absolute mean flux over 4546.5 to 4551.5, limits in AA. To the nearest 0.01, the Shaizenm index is 7.25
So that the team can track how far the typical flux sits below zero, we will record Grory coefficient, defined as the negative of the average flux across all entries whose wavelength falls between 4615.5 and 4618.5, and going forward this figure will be -3.56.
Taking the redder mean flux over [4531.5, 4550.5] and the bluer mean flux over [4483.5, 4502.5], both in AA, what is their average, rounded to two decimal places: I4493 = 3.71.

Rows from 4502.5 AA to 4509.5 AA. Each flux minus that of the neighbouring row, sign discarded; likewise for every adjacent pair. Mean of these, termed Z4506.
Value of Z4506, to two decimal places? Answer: 0.46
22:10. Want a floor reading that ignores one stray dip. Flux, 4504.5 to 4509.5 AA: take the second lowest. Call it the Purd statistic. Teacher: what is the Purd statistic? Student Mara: 3.076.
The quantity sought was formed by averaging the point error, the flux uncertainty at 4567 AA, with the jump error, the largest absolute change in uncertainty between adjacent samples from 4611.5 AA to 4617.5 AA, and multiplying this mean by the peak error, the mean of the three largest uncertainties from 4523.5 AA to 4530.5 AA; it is 0.211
